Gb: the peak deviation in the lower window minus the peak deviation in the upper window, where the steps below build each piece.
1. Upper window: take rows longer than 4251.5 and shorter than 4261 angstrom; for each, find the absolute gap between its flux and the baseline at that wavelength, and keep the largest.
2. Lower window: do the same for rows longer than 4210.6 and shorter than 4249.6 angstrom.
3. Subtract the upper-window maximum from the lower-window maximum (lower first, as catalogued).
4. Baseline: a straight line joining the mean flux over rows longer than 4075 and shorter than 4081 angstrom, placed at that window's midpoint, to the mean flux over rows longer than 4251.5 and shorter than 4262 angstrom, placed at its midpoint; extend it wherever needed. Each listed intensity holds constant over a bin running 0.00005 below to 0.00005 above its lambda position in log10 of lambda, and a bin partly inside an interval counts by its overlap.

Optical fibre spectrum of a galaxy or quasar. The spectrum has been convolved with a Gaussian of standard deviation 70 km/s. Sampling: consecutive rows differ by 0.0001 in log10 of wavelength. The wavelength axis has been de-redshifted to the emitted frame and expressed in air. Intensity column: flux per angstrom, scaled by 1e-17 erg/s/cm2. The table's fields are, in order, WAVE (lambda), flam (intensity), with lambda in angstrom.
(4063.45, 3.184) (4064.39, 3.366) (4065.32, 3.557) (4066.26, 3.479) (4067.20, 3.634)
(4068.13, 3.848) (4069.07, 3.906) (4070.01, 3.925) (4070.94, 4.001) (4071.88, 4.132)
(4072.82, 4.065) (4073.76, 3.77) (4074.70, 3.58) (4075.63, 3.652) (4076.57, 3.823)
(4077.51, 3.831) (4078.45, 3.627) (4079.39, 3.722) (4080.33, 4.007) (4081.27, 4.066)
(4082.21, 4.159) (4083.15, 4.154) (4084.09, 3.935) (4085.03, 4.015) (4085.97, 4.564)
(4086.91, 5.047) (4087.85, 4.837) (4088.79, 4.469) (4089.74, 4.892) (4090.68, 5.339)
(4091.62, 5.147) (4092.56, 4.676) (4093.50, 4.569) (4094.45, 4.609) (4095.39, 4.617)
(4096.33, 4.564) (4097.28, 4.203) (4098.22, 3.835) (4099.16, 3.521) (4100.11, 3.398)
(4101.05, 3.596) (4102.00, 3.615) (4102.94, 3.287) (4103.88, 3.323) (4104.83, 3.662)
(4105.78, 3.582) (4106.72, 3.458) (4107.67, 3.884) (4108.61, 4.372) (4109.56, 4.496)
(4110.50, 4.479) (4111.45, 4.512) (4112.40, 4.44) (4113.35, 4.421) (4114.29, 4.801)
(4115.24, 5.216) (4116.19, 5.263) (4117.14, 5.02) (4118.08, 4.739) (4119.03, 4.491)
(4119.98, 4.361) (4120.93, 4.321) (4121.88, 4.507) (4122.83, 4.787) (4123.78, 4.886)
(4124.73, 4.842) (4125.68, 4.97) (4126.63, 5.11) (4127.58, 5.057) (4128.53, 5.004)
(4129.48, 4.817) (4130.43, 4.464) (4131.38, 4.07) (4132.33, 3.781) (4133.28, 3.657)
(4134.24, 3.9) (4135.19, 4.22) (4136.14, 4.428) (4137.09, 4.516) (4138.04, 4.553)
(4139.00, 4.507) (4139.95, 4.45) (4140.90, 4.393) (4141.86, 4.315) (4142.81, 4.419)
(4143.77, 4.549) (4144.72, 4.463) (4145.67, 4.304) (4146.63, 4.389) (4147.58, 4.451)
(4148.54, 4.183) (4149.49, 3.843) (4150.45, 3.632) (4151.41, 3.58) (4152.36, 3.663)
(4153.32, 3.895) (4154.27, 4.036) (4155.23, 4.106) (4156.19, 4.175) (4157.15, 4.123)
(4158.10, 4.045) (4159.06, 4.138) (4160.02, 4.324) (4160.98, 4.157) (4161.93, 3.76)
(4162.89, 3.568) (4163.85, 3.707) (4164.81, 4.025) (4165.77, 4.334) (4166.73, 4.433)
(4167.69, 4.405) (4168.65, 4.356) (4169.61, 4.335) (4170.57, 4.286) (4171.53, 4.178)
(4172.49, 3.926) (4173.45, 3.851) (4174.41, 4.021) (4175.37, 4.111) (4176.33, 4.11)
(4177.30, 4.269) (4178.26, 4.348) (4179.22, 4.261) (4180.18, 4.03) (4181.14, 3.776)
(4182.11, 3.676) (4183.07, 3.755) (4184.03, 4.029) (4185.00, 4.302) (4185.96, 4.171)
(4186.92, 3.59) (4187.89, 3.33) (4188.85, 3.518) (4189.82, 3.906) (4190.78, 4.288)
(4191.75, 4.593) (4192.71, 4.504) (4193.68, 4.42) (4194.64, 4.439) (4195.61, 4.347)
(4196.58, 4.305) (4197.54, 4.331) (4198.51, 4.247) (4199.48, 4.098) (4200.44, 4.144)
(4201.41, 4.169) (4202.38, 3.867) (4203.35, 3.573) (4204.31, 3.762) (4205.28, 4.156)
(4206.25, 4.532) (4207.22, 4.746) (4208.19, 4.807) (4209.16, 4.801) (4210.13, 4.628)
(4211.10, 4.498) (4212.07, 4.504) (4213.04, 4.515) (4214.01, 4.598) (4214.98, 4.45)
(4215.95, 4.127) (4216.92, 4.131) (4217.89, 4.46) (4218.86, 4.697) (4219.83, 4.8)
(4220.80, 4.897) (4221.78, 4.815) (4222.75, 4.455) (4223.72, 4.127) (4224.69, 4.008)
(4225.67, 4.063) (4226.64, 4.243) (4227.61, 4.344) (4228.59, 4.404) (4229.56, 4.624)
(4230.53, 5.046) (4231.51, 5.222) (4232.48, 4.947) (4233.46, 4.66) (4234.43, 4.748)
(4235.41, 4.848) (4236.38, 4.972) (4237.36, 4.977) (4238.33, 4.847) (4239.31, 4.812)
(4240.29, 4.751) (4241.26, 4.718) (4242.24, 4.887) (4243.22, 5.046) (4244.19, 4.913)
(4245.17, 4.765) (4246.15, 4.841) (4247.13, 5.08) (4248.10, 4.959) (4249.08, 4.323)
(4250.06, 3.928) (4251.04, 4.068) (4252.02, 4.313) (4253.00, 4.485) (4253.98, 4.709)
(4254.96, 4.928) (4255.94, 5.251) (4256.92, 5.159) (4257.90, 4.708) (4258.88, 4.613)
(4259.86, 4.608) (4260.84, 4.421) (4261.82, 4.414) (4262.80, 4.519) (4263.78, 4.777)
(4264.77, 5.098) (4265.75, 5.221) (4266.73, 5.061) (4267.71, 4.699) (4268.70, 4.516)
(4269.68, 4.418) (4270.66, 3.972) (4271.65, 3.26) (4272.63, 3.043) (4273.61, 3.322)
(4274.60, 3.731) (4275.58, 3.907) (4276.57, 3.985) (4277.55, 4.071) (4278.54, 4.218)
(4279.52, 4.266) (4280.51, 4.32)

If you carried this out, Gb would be 0.10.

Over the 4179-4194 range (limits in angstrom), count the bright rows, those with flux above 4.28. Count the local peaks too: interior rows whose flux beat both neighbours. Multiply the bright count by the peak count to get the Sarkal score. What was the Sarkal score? 10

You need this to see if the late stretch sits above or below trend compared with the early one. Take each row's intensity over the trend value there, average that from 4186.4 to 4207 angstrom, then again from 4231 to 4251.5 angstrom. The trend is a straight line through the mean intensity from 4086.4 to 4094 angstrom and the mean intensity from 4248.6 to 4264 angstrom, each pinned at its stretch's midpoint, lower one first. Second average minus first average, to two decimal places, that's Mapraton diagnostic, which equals 0.16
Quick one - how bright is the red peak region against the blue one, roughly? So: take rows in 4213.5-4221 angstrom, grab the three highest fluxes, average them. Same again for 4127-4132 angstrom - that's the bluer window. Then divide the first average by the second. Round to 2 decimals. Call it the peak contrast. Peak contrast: 0.97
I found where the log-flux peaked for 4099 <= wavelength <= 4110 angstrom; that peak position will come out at 4109.56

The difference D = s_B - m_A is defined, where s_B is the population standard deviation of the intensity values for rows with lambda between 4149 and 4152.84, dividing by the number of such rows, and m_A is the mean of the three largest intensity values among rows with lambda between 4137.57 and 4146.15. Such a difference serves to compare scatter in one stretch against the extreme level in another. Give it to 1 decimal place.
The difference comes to -4.4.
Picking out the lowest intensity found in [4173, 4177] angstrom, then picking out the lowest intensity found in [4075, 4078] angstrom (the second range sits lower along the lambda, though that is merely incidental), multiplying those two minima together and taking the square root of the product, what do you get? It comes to 3.8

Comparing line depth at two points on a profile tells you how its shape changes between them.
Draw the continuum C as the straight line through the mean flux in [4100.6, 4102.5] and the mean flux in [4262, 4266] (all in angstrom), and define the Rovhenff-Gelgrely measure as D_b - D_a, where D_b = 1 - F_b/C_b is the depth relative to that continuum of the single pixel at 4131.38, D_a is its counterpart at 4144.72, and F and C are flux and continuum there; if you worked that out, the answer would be 0.07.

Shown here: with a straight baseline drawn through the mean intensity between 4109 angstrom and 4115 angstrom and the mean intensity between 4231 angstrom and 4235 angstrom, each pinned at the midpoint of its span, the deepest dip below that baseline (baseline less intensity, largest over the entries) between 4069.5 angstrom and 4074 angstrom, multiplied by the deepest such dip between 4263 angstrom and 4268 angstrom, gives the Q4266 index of 0.19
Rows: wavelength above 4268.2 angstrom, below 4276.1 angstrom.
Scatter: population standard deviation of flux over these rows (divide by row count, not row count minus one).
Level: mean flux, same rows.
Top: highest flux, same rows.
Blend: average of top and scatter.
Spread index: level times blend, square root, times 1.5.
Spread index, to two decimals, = 4.61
